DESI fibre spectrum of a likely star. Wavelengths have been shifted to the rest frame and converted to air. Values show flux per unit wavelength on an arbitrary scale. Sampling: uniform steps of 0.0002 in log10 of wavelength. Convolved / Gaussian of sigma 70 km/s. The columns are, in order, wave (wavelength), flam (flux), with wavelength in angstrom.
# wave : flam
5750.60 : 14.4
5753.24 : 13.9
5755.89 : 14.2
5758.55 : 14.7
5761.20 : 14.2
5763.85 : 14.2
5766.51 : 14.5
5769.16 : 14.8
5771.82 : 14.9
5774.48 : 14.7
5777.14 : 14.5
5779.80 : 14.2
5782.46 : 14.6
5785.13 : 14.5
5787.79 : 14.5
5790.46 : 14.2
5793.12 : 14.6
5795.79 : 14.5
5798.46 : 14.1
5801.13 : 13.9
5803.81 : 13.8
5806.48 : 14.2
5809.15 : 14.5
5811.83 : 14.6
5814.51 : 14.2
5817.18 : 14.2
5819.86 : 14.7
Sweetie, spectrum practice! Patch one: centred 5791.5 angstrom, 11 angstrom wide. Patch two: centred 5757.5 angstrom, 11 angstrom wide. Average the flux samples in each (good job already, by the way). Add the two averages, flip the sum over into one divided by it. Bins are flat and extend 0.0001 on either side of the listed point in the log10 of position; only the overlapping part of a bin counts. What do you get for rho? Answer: 0.0348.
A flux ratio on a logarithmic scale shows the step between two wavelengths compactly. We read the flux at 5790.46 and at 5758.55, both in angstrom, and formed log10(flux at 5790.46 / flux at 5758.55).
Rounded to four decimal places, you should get -0.0150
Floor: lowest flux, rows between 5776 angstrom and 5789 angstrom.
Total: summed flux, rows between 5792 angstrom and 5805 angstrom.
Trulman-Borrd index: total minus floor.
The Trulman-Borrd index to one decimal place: 56.7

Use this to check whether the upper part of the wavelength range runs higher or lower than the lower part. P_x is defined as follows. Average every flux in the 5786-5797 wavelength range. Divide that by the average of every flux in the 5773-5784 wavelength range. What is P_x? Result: 0.997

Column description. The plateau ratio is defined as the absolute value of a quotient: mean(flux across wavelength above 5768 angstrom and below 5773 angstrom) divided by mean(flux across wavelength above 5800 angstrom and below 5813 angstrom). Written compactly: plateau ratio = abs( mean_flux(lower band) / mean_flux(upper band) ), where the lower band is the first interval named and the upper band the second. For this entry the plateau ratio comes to 1.05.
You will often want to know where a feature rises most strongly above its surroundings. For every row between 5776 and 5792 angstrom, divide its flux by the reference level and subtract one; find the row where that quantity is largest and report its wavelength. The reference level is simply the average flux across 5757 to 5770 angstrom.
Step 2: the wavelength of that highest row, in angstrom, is 5782.46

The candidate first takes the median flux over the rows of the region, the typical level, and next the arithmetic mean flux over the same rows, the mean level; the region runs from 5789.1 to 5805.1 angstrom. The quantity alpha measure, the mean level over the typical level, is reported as 1.00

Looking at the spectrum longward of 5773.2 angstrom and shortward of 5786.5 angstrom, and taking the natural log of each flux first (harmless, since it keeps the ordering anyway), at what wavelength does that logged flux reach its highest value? 5774.48 angstrom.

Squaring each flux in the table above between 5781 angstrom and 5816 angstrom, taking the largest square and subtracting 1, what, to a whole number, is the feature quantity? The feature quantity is 212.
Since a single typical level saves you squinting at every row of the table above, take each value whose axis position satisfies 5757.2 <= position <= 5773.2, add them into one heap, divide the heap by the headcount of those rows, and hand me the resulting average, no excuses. 14.5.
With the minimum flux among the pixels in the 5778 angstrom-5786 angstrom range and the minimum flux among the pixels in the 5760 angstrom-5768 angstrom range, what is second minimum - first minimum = 0.000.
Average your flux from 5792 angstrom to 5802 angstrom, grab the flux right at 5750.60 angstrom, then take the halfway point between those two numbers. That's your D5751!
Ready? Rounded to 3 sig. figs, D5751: 14.3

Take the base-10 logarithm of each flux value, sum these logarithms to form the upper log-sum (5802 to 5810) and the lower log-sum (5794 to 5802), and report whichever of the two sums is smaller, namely 3.45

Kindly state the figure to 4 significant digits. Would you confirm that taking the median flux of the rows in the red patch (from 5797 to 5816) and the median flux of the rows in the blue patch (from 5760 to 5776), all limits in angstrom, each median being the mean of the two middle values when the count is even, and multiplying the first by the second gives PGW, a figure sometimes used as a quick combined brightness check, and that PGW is 207.3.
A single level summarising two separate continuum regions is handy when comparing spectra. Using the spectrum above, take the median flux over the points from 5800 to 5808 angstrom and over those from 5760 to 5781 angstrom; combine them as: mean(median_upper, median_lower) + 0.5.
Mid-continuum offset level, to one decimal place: 14.7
